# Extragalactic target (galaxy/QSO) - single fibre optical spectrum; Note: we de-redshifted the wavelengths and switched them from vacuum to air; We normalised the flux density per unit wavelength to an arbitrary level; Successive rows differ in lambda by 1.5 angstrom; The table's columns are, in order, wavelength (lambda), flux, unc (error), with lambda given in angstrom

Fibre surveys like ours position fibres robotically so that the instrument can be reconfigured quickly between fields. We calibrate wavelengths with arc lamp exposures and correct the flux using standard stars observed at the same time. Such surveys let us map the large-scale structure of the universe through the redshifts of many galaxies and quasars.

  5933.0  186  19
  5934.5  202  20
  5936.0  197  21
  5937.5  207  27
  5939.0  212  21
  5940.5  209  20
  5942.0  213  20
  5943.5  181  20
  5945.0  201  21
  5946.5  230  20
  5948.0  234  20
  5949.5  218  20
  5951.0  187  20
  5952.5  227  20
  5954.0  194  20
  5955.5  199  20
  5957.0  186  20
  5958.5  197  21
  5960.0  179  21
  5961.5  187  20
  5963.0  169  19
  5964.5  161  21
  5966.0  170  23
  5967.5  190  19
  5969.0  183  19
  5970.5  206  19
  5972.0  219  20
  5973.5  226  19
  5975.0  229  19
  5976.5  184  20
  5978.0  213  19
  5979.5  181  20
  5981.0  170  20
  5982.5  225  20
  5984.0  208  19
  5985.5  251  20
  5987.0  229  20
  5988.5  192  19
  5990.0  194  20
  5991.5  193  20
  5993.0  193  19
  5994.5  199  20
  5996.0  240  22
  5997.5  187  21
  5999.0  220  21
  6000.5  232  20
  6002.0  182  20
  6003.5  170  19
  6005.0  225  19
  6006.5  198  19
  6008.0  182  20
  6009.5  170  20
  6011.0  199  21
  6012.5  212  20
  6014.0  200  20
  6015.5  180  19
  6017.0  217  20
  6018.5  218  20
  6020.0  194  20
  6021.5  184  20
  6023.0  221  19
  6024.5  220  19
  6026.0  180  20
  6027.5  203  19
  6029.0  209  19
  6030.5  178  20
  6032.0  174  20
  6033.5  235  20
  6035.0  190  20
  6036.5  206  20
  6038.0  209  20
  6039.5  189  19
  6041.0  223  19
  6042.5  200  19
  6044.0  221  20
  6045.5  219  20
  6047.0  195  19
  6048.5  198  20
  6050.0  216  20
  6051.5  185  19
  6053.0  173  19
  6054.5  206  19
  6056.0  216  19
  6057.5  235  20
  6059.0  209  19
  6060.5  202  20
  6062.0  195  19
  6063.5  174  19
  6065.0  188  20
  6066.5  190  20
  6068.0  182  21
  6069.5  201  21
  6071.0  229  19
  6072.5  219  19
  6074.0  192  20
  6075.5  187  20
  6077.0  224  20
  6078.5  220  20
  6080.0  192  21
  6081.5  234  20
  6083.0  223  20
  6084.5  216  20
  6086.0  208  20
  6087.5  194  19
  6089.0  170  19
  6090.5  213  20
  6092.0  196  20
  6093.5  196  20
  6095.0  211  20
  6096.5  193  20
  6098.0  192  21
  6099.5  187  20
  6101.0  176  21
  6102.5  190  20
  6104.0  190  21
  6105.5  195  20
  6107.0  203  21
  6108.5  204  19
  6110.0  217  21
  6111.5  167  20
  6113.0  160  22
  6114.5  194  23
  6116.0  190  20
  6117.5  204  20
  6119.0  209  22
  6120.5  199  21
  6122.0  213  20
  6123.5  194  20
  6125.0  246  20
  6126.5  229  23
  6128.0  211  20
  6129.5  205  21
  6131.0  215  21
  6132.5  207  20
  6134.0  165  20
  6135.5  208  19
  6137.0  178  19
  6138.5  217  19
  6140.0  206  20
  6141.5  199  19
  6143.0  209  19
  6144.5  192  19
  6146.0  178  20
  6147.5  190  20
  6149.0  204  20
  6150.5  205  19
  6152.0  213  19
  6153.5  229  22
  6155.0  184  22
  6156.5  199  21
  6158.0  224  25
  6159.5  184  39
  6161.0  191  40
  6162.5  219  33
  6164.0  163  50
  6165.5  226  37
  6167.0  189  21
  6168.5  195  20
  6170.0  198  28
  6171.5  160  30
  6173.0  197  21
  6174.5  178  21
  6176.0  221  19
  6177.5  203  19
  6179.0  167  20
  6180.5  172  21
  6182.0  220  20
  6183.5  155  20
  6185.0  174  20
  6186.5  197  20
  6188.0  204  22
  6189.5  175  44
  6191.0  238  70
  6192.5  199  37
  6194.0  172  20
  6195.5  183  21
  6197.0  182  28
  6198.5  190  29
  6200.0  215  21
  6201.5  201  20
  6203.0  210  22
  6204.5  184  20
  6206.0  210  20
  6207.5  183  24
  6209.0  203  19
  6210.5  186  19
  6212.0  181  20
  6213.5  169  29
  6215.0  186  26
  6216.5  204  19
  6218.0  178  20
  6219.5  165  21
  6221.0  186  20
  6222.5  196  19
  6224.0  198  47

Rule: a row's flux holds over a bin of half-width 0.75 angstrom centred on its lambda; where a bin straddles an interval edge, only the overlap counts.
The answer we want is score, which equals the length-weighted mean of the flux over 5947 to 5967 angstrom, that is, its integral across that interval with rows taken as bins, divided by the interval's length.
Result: 193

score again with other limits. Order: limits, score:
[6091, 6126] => 197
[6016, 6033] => 200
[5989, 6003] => 204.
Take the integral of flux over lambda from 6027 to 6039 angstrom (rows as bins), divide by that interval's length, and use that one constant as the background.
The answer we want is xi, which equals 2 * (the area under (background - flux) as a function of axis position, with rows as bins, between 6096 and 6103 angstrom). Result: 180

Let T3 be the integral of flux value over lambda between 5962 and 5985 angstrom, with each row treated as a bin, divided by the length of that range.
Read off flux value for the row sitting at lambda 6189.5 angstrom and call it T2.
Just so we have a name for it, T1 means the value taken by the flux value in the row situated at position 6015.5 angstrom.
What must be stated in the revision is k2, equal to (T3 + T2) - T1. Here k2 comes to 191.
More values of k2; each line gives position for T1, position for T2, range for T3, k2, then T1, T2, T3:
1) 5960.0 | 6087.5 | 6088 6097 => 212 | 179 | 194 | 197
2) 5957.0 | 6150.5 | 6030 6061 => 223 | 186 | 205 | 204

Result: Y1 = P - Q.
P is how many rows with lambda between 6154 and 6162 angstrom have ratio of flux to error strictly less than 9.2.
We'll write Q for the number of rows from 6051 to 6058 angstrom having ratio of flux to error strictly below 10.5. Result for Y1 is 2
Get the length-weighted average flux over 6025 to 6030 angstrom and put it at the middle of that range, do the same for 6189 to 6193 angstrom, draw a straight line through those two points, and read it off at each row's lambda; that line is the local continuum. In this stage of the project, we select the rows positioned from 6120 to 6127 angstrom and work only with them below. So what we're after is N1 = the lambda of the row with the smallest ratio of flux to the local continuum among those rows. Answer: 6123.5 angstrom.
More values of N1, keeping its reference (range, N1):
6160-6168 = 6164.0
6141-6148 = 6146.0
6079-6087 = 6080.0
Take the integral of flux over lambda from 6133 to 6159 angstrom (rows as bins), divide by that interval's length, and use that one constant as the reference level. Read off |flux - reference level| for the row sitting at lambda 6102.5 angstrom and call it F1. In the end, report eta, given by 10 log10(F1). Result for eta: 10.0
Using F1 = 9.9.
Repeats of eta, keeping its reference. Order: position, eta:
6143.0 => 9.6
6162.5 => 12.8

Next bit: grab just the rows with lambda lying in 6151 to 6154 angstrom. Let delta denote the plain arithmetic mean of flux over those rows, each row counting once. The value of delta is 221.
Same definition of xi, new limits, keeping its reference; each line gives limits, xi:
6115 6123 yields -36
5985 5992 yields -152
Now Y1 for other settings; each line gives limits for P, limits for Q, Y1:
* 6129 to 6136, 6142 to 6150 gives -3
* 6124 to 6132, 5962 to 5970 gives -5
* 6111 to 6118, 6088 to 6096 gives 0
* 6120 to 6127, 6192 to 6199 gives -5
